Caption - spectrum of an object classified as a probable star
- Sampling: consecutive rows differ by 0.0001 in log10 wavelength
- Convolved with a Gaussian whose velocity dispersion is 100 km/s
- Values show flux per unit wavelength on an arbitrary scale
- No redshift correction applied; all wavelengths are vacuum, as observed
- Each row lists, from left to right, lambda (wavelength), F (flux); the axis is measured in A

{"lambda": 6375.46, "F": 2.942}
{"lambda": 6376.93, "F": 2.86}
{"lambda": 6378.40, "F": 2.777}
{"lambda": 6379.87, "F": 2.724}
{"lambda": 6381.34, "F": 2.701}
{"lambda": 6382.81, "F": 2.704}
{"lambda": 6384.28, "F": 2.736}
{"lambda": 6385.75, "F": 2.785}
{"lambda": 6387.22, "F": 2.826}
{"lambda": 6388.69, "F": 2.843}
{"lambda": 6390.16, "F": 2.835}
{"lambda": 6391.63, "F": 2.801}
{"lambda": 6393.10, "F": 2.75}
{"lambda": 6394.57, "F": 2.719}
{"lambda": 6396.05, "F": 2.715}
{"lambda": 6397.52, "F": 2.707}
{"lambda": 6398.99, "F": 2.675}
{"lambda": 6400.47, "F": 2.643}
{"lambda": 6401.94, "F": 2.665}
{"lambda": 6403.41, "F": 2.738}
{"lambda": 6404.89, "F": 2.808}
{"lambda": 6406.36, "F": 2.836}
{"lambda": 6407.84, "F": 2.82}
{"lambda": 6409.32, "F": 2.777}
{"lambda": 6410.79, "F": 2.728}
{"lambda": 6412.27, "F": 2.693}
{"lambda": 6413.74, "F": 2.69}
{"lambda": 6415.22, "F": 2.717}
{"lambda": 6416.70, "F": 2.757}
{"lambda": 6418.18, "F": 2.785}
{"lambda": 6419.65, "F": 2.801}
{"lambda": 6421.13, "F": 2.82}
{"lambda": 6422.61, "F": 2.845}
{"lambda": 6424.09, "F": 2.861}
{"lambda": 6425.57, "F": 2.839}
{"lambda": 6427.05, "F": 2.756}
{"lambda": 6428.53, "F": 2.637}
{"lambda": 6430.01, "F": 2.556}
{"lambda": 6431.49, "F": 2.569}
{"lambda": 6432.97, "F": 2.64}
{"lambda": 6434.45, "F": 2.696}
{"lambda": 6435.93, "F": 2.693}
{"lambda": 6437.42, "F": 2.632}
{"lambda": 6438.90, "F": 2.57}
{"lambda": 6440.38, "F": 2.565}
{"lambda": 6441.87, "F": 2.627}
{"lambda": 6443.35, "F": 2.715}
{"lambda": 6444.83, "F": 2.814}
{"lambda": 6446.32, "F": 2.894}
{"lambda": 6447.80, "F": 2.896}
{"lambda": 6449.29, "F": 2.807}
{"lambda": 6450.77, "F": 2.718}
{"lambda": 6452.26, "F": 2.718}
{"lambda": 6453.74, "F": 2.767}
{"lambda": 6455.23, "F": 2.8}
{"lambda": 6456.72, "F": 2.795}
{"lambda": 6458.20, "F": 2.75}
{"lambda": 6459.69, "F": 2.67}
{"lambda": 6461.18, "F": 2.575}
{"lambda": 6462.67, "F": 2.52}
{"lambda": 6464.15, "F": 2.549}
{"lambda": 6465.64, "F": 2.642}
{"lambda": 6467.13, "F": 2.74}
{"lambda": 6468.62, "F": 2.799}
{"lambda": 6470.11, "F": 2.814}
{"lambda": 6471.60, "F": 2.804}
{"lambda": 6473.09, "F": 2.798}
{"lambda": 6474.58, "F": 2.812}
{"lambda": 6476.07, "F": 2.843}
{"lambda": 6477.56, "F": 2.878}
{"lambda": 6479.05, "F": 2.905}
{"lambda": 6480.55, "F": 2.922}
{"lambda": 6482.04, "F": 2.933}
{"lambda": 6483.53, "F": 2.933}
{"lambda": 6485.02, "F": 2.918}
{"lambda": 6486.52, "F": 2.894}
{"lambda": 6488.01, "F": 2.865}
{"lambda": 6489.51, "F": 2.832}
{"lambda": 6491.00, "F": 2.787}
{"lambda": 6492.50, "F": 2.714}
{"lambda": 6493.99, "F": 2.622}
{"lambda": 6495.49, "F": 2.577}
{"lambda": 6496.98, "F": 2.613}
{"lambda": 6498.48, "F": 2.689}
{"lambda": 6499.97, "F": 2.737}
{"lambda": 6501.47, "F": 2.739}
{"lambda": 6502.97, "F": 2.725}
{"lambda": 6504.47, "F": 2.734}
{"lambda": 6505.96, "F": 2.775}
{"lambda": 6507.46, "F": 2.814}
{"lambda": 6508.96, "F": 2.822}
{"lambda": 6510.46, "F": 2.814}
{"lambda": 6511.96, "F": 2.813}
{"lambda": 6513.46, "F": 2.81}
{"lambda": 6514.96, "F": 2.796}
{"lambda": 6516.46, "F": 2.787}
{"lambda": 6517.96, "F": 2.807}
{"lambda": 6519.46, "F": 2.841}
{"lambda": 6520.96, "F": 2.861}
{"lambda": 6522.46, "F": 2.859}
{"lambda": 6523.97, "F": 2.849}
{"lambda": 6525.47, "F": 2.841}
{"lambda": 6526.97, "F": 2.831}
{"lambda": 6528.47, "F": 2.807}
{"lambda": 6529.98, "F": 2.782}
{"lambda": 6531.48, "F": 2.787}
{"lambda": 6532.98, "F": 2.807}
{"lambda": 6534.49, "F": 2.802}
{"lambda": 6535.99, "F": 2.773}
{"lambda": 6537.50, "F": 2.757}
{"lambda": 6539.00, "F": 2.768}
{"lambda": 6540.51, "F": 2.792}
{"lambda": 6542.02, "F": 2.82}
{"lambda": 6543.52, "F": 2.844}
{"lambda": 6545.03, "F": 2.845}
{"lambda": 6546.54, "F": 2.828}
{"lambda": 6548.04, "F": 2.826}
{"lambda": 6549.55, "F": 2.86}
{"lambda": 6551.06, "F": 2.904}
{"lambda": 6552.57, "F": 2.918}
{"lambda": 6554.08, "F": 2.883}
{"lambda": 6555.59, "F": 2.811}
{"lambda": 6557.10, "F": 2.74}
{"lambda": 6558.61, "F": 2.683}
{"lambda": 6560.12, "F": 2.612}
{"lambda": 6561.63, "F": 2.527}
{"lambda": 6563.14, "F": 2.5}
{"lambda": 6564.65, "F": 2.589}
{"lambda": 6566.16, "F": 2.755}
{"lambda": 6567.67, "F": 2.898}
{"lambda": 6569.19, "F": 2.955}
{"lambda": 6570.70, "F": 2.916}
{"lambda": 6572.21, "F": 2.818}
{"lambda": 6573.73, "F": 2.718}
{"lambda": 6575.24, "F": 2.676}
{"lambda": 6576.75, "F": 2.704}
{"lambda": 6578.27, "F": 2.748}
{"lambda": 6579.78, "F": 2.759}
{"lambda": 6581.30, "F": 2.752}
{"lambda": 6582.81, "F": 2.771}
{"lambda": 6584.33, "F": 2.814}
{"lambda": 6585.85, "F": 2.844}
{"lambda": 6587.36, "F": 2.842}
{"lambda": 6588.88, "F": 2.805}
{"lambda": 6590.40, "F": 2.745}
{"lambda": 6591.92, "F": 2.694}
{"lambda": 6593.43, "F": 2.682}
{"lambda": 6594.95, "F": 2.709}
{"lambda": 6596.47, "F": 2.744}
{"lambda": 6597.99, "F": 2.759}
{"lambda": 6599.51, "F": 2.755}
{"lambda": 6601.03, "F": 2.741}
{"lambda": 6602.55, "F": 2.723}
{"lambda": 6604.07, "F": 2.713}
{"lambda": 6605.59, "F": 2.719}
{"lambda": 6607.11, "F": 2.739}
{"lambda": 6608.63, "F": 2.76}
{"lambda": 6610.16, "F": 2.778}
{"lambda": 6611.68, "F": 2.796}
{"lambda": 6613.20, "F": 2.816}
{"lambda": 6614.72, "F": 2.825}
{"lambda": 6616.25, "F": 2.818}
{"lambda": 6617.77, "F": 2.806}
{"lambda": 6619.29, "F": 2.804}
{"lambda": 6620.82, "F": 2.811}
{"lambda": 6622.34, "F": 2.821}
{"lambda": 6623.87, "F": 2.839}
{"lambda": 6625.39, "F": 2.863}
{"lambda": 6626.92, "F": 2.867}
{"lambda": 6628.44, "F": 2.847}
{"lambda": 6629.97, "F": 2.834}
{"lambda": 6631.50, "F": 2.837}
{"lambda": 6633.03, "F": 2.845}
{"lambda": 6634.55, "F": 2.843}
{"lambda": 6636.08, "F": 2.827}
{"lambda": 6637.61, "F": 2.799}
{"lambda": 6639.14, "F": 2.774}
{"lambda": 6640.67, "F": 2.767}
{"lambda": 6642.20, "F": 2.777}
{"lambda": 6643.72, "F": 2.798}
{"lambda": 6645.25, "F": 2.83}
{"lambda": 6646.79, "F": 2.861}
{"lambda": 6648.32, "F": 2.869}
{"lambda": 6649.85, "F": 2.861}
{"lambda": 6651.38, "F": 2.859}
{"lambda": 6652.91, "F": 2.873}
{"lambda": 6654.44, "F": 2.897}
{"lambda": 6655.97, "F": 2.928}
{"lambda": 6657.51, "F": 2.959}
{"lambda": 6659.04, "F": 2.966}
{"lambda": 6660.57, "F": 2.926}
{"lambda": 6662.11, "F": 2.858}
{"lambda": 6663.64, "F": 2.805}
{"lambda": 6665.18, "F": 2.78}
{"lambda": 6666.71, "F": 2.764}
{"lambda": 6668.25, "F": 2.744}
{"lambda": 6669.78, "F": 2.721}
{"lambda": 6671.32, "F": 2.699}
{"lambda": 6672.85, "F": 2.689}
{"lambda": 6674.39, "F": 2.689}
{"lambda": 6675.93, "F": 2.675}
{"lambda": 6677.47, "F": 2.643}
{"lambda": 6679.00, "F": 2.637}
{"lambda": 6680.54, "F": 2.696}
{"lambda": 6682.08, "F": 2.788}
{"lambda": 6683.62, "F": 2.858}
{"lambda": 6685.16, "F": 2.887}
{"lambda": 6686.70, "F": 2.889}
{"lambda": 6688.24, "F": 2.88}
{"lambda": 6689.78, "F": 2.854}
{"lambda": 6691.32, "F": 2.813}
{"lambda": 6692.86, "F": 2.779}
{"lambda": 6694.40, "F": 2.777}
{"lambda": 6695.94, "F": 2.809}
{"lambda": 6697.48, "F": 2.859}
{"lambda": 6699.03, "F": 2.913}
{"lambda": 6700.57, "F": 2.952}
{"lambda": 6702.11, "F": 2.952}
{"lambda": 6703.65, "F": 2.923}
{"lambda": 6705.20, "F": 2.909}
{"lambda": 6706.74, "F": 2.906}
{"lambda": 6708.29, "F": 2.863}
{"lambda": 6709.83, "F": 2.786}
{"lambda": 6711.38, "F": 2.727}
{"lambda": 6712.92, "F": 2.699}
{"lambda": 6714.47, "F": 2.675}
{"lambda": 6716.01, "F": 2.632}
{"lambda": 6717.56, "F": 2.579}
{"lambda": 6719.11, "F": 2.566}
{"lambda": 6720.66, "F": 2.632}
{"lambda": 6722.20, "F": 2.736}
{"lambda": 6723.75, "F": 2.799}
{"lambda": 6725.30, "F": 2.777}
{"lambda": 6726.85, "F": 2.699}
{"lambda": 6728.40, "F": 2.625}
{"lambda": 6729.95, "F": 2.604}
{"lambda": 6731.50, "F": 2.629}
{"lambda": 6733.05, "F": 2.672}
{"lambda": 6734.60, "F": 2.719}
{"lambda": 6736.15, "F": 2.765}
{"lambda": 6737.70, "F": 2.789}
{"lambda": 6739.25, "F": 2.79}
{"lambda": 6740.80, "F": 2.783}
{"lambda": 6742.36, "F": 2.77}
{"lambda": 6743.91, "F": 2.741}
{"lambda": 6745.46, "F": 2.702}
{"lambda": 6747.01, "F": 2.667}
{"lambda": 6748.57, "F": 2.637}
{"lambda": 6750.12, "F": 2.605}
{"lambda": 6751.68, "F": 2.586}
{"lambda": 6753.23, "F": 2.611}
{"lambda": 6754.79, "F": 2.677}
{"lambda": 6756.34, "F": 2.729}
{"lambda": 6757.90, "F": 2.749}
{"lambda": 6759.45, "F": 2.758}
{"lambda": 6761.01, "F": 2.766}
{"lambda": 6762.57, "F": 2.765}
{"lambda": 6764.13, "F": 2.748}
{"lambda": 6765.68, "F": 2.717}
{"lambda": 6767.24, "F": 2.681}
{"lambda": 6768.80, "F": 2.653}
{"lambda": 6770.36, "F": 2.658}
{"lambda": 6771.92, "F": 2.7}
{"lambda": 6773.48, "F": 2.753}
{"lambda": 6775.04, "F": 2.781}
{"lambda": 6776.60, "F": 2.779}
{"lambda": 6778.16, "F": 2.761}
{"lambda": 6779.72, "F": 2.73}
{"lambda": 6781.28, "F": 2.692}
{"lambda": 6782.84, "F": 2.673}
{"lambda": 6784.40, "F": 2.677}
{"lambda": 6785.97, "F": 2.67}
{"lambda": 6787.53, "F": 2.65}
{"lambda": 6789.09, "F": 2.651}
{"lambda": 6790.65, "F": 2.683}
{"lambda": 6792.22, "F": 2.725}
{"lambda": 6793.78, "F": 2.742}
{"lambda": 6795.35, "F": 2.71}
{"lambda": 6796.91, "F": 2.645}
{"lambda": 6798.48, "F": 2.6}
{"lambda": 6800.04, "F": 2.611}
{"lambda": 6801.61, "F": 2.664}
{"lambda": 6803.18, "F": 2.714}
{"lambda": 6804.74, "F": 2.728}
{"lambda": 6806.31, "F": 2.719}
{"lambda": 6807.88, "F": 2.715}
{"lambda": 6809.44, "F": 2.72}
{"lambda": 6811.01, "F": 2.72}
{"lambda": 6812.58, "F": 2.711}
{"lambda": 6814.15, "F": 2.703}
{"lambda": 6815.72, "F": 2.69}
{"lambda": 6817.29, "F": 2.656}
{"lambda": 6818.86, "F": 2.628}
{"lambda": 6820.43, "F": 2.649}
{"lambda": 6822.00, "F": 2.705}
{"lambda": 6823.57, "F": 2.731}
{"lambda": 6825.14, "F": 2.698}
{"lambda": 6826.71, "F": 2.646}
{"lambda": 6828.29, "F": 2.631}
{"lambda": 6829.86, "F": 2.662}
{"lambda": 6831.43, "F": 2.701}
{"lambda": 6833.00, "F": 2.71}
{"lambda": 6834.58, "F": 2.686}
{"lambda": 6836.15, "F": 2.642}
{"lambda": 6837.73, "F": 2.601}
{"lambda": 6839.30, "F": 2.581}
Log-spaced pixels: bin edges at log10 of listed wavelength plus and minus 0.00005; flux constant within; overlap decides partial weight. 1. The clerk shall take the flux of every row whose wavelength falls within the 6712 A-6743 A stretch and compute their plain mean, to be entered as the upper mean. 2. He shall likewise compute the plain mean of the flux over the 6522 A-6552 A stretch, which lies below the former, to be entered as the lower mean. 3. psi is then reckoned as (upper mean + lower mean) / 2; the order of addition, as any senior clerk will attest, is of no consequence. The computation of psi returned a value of 2.76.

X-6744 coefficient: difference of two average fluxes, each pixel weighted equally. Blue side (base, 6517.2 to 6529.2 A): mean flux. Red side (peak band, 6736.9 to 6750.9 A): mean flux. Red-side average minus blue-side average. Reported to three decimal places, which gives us -0.117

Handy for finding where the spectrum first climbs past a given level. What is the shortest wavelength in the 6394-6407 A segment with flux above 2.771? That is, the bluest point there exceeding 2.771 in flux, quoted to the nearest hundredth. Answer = 6404.89 A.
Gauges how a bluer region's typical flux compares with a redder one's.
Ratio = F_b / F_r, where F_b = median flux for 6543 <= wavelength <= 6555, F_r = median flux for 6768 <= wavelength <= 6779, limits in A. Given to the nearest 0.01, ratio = 1.04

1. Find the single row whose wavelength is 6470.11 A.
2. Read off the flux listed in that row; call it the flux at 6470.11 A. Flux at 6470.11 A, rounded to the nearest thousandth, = 2.814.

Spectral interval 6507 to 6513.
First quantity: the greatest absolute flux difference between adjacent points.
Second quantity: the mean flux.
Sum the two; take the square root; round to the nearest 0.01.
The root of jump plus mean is 1.68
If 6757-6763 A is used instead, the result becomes 1.66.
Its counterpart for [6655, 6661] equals 1.73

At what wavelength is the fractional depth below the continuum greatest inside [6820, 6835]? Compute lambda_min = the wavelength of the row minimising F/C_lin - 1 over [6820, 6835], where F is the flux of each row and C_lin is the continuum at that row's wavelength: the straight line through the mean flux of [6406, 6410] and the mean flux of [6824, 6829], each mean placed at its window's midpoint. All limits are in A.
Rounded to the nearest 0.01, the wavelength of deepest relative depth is 6828.29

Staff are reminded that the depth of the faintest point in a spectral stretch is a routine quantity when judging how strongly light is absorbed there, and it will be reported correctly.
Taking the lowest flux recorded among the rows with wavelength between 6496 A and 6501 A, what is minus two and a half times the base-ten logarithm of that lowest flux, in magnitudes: -1.04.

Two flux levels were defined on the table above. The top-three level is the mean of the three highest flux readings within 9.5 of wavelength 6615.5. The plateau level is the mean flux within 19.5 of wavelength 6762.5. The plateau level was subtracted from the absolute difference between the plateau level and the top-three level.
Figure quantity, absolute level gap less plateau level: -2.58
